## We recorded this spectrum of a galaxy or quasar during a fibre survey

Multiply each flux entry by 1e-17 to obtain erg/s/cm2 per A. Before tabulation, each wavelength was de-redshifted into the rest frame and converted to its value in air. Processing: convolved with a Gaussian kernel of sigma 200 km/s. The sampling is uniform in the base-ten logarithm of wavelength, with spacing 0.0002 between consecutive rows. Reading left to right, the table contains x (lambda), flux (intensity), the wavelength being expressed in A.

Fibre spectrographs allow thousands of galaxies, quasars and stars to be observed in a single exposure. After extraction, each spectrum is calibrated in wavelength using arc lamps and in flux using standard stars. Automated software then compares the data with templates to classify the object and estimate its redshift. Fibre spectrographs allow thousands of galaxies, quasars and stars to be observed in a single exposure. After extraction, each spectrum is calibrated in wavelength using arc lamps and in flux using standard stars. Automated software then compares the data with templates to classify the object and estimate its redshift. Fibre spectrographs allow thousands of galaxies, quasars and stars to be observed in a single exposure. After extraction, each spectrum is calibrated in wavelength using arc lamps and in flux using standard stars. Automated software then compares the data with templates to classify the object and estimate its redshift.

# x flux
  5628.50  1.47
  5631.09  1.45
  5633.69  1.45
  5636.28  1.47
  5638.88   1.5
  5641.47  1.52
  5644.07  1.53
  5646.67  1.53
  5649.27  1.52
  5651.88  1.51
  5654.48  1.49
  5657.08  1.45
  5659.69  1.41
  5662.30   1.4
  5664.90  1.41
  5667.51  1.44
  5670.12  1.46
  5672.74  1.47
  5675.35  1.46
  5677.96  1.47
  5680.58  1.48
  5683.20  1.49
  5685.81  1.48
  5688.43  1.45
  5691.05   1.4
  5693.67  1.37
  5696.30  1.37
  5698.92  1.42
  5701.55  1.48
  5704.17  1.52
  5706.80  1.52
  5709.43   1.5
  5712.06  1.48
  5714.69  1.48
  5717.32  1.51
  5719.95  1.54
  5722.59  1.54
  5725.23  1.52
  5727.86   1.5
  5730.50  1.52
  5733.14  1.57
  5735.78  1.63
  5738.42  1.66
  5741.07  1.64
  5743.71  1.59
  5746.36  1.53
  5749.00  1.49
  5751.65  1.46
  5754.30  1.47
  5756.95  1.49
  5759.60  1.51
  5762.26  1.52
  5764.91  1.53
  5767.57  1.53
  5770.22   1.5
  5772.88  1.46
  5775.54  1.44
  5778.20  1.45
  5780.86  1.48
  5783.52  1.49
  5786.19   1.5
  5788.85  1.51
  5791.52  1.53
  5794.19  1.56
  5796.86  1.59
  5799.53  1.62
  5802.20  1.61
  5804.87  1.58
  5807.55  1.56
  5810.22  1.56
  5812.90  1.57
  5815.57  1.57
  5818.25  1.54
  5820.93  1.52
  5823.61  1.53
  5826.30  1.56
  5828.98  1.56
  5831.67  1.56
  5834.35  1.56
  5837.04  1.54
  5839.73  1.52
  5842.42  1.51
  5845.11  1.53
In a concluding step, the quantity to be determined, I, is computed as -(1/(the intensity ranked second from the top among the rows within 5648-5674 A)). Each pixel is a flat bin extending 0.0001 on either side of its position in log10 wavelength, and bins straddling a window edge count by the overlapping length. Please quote -0.66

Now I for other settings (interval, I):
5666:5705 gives -0.67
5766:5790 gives -0.66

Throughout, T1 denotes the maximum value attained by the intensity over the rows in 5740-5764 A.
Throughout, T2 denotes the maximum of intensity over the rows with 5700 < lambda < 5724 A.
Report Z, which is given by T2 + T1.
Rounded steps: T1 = 1.64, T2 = 1.54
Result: 3.18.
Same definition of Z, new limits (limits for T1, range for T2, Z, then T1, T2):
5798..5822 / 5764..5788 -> 3.15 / 1.62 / 1.53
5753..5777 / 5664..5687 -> 3.02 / 1.53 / 1.49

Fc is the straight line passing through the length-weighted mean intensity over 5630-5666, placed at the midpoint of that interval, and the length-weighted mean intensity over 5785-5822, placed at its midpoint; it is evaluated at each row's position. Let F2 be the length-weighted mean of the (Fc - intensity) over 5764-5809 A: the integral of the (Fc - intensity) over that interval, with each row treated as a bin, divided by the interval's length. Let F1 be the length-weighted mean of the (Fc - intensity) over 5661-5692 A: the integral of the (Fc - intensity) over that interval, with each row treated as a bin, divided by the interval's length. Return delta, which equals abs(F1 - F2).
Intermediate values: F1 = 0.039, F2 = 0.024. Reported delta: 0.015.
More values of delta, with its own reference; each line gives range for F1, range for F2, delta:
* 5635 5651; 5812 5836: 0.058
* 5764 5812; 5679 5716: 0.019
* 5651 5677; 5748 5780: 0.016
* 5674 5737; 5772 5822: 0.003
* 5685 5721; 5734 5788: 0.022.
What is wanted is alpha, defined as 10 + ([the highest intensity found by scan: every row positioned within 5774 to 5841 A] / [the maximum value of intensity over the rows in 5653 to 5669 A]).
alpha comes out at 11.1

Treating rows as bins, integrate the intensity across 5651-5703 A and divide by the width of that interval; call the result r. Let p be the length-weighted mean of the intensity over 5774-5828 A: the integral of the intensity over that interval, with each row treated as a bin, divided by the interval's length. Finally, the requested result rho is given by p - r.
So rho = 0.09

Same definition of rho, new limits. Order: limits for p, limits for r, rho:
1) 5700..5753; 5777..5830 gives -0.01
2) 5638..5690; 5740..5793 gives -0.03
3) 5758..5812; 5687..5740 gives 0.03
